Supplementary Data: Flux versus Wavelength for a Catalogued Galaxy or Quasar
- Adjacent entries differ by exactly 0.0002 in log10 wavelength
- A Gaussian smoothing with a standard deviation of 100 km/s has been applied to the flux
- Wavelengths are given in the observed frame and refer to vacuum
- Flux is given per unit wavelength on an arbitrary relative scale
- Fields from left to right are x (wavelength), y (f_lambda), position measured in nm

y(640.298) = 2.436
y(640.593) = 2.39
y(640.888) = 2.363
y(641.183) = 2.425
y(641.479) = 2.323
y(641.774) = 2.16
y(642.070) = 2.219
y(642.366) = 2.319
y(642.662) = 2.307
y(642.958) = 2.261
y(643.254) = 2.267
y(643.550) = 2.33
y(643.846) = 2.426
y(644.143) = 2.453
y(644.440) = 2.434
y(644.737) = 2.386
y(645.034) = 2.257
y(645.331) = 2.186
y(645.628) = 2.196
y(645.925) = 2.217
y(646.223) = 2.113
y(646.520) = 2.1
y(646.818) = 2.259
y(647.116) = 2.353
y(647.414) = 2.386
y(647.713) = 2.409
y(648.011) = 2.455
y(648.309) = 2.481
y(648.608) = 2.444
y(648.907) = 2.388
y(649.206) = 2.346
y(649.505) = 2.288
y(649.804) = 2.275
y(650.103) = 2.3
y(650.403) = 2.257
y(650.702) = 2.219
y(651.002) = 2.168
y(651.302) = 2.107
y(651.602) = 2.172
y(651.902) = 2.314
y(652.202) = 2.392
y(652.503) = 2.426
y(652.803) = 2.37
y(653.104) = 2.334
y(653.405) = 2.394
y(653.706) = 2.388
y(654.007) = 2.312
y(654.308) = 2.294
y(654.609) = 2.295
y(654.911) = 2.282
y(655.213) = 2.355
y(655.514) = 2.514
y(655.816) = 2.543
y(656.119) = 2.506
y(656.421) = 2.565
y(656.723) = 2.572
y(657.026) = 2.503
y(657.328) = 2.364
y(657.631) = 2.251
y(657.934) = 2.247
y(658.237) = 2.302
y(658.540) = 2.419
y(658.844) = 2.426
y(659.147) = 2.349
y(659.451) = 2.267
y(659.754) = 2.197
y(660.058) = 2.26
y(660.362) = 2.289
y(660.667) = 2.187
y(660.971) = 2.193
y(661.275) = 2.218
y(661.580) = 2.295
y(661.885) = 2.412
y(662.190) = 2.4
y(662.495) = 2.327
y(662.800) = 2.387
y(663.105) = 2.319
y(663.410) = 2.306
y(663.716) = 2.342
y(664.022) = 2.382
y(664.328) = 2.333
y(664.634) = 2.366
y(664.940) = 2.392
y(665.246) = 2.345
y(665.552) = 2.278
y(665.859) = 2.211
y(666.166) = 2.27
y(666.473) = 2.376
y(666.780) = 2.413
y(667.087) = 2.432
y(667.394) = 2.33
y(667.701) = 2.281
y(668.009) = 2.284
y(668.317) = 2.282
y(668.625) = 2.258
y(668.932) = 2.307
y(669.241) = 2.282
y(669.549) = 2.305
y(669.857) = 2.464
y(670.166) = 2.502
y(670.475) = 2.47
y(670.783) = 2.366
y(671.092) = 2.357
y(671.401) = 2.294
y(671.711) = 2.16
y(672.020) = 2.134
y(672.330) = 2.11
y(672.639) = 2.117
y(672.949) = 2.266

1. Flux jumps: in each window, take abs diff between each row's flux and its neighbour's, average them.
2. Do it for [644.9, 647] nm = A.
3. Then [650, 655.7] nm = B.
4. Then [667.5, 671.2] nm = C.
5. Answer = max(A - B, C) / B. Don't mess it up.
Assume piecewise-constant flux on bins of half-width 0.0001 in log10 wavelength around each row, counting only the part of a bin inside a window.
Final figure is 0.76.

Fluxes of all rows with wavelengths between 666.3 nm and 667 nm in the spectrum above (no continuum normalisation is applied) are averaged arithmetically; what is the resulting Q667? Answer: 2.39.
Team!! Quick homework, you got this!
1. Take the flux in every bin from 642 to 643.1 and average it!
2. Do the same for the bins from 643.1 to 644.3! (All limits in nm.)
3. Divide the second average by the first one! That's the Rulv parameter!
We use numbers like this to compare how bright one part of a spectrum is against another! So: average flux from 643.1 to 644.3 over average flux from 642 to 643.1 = 1.04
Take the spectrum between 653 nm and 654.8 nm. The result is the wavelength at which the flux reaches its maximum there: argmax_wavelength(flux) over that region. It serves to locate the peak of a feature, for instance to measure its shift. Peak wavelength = 653.405 nm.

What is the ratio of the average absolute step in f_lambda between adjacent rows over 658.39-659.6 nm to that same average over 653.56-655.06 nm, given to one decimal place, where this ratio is 2.0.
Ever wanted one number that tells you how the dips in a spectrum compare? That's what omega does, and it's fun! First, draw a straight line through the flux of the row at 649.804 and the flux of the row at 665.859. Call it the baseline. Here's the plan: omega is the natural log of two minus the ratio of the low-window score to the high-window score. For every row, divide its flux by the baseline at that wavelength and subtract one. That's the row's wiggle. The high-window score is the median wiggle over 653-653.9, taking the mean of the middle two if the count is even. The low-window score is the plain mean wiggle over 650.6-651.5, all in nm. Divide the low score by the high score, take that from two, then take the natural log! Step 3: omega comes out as 1.04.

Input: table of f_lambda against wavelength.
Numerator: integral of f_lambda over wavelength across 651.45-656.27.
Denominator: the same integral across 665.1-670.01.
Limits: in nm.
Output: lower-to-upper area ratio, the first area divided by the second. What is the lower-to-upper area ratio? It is 1.00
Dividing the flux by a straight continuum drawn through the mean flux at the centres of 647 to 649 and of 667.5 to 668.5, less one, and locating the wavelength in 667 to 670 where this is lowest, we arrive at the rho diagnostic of 668.625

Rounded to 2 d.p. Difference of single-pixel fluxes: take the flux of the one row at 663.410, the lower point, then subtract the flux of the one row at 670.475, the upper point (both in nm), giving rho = -0.16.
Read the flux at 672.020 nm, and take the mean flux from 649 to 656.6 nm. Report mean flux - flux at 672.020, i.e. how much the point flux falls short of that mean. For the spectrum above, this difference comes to 0.20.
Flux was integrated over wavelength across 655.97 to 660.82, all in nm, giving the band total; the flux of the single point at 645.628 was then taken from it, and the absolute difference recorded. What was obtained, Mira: 9.23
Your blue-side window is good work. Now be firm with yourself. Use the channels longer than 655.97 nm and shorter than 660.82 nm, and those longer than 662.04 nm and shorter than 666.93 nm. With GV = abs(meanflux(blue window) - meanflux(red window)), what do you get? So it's 0.016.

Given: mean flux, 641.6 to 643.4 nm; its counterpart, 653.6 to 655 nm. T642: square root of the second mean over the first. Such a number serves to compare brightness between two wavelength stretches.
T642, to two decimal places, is 1.01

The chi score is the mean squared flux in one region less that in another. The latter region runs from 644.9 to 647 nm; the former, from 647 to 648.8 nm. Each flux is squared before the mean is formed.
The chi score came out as 1.1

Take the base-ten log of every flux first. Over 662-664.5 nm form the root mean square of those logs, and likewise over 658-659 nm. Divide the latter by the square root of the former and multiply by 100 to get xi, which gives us 61.9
